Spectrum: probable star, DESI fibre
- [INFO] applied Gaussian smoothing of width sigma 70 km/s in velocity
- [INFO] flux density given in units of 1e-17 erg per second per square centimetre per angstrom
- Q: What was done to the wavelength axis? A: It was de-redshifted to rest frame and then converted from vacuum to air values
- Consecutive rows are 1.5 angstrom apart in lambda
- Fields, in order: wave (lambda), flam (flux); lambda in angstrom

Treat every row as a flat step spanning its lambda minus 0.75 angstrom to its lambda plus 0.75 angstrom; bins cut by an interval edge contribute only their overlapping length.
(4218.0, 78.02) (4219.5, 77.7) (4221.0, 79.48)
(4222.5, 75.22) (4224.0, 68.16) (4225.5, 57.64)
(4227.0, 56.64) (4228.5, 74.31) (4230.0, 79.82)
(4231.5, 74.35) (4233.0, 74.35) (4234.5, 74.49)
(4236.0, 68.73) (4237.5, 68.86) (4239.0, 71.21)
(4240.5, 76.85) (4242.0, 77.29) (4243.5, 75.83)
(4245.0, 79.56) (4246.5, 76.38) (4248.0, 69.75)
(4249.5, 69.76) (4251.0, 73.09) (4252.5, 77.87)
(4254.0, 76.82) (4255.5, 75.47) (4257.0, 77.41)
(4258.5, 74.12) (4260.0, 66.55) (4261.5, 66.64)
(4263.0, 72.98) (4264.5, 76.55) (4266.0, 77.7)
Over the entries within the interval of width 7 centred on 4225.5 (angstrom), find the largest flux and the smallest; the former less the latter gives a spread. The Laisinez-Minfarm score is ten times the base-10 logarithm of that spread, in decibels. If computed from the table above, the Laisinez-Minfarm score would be 12.7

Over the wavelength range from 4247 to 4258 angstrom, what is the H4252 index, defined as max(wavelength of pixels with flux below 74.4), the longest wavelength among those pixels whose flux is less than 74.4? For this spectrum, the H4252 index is 4251.0 angstrom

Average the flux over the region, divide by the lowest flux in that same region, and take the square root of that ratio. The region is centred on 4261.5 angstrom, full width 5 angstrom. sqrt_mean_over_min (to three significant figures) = 1.02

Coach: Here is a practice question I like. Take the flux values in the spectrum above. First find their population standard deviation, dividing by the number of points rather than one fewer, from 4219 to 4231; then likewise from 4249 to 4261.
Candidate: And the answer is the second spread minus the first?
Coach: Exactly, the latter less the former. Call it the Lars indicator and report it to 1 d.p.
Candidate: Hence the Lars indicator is -5.1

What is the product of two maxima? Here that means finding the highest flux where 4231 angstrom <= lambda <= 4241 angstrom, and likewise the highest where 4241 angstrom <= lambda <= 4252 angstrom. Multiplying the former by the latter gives 6114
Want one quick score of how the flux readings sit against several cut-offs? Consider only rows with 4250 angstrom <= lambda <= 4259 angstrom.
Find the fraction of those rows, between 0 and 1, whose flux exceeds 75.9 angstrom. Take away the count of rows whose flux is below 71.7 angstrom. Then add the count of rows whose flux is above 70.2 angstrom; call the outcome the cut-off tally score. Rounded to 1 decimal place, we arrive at 6.5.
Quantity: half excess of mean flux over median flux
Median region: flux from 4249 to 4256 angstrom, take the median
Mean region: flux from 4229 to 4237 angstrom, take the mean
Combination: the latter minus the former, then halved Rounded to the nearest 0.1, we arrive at -0.6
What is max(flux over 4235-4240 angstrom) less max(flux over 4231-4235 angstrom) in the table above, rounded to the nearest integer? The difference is -3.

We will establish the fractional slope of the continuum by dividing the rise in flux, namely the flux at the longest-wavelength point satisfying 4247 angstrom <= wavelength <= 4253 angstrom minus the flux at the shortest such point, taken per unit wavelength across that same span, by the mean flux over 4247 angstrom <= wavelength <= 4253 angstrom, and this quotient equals 0.025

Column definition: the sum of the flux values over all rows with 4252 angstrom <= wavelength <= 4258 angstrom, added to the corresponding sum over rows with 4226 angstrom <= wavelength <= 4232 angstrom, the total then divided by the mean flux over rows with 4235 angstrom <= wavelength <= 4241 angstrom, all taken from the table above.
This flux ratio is 8.3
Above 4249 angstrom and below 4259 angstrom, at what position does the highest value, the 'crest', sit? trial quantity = 4252.5 angstrom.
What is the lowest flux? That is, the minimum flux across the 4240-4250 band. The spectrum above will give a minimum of 69.75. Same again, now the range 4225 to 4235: 56.64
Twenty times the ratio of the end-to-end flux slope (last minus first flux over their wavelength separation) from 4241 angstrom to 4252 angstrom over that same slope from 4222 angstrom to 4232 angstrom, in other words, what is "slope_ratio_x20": 97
